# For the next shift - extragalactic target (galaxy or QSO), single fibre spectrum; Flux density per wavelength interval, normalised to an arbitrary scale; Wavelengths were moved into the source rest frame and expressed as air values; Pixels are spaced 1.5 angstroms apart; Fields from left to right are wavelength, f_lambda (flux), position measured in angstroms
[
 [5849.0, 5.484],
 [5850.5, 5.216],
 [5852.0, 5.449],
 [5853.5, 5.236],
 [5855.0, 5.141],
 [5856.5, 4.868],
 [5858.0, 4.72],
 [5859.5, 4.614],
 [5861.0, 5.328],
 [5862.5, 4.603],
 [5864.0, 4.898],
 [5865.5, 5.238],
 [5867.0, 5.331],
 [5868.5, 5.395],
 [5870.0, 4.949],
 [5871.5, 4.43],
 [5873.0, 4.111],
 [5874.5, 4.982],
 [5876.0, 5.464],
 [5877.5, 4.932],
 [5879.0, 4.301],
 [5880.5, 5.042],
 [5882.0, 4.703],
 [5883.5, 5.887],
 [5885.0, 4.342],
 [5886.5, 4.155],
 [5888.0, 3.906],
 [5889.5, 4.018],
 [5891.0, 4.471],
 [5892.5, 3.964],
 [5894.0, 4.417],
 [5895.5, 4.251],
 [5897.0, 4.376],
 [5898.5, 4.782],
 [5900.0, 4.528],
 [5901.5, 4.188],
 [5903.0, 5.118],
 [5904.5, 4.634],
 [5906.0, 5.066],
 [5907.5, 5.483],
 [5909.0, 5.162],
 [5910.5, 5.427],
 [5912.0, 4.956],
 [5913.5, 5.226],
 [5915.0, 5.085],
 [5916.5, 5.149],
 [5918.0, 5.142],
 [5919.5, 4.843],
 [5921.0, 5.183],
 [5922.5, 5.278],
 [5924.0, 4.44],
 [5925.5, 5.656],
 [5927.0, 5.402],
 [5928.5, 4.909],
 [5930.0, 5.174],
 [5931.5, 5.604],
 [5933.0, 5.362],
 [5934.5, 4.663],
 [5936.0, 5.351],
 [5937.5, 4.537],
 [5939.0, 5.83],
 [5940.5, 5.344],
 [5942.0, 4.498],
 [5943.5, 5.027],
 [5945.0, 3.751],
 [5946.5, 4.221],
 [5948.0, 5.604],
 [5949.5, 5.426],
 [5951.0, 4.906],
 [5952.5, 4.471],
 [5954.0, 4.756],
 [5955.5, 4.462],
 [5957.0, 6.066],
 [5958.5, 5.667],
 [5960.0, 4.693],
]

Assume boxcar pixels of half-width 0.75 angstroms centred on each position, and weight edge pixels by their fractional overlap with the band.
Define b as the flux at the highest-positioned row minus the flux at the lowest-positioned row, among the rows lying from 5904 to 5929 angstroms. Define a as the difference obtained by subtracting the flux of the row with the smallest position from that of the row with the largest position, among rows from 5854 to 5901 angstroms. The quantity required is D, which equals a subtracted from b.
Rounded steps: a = -0.6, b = 0.3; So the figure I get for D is 0.89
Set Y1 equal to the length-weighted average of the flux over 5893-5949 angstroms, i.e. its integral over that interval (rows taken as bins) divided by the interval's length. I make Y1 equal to 4.96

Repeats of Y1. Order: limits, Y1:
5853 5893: 4.78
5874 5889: 4.76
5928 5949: 5.00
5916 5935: 5.14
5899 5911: 4.94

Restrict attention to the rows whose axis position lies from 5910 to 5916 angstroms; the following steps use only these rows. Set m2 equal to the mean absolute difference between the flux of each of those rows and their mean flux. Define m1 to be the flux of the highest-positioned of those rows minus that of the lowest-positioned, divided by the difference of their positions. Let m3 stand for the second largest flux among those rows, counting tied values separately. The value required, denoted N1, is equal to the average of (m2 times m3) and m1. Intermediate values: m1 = -0.08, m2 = 0.15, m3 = 5.226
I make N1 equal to 0.4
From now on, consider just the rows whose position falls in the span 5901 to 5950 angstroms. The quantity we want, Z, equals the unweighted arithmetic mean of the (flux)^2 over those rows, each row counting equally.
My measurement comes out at 25.7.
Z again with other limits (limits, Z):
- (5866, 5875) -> 23.9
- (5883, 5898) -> 19.5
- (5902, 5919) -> 26.4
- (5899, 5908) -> 23.6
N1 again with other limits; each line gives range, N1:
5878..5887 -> 1.2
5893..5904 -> 0.6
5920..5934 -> 0.7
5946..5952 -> 1.4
